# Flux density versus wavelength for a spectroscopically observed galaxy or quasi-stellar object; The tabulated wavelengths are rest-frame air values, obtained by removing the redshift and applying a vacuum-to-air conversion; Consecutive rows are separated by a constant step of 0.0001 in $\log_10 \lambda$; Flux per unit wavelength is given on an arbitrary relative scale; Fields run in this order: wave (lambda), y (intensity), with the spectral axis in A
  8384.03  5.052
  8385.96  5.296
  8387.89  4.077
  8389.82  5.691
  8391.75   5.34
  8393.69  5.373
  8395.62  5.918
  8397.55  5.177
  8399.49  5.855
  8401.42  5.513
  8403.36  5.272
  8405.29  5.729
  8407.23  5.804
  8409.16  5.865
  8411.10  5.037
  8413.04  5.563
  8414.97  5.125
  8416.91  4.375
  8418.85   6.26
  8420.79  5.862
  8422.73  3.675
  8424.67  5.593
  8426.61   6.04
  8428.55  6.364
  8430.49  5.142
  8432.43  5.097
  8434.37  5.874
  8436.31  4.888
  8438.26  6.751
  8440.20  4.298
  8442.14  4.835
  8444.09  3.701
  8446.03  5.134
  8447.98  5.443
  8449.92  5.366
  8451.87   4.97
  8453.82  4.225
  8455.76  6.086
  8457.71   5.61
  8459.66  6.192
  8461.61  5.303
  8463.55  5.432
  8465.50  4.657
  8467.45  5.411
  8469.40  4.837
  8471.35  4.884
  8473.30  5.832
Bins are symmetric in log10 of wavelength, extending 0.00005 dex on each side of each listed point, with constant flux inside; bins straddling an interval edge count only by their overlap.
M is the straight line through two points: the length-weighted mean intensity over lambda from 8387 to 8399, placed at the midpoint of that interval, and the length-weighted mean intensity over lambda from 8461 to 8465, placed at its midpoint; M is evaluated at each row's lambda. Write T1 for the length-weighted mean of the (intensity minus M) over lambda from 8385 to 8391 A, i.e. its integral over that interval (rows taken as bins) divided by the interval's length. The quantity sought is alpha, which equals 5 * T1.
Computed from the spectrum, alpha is -1.3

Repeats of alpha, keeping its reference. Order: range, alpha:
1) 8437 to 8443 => -0.1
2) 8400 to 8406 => 1.1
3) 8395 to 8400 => 1.6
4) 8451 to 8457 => -0.9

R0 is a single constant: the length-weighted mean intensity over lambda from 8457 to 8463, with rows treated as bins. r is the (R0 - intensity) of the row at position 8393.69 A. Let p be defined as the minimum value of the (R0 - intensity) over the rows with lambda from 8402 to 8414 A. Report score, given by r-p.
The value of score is 0.49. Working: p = -0.17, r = 0.3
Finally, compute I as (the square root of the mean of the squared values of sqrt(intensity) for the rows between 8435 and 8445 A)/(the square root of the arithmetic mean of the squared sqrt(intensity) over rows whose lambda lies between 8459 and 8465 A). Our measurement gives 0.93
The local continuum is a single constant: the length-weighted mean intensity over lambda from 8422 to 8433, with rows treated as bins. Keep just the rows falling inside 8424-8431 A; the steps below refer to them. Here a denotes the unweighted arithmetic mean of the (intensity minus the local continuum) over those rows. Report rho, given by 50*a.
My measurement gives 21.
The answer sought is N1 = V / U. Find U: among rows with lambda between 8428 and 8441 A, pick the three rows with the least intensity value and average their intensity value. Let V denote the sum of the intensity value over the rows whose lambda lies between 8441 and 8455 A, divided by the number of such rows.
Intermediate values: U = 4.761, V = 4.8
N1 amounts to 1.01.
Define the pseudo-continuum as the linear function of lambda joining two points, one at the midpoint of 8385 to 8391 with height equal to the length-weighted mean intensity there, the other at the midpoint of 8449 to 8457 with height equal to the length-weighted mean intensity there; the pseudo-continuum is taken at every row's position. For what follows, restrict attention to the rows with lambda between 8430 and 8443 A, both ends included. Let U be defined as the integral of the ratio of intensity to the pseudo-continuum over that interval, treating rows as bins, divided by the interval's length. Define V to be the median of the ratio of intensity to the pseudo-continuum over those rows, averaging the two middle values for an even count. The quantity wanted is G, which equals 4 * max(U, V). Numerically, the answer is 4.1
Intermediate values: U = 1.03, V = 0.99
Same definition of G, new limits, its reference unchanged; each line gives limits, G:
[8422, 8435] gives 4.4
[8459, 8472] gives 4.1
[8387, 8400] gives 4.3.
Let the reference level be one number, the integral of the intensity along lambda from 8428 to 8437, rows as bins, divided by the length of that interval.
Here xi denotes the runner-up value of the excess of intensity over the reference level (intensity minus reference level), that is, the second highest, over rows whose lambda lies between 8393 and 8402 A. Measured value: 0.401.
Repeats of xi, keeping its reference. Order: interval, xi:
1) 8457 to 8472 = 0.156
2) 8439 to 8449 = -0.320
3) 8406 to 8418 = 0.350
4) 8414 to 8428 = 0.586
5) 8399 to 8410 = 0.401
